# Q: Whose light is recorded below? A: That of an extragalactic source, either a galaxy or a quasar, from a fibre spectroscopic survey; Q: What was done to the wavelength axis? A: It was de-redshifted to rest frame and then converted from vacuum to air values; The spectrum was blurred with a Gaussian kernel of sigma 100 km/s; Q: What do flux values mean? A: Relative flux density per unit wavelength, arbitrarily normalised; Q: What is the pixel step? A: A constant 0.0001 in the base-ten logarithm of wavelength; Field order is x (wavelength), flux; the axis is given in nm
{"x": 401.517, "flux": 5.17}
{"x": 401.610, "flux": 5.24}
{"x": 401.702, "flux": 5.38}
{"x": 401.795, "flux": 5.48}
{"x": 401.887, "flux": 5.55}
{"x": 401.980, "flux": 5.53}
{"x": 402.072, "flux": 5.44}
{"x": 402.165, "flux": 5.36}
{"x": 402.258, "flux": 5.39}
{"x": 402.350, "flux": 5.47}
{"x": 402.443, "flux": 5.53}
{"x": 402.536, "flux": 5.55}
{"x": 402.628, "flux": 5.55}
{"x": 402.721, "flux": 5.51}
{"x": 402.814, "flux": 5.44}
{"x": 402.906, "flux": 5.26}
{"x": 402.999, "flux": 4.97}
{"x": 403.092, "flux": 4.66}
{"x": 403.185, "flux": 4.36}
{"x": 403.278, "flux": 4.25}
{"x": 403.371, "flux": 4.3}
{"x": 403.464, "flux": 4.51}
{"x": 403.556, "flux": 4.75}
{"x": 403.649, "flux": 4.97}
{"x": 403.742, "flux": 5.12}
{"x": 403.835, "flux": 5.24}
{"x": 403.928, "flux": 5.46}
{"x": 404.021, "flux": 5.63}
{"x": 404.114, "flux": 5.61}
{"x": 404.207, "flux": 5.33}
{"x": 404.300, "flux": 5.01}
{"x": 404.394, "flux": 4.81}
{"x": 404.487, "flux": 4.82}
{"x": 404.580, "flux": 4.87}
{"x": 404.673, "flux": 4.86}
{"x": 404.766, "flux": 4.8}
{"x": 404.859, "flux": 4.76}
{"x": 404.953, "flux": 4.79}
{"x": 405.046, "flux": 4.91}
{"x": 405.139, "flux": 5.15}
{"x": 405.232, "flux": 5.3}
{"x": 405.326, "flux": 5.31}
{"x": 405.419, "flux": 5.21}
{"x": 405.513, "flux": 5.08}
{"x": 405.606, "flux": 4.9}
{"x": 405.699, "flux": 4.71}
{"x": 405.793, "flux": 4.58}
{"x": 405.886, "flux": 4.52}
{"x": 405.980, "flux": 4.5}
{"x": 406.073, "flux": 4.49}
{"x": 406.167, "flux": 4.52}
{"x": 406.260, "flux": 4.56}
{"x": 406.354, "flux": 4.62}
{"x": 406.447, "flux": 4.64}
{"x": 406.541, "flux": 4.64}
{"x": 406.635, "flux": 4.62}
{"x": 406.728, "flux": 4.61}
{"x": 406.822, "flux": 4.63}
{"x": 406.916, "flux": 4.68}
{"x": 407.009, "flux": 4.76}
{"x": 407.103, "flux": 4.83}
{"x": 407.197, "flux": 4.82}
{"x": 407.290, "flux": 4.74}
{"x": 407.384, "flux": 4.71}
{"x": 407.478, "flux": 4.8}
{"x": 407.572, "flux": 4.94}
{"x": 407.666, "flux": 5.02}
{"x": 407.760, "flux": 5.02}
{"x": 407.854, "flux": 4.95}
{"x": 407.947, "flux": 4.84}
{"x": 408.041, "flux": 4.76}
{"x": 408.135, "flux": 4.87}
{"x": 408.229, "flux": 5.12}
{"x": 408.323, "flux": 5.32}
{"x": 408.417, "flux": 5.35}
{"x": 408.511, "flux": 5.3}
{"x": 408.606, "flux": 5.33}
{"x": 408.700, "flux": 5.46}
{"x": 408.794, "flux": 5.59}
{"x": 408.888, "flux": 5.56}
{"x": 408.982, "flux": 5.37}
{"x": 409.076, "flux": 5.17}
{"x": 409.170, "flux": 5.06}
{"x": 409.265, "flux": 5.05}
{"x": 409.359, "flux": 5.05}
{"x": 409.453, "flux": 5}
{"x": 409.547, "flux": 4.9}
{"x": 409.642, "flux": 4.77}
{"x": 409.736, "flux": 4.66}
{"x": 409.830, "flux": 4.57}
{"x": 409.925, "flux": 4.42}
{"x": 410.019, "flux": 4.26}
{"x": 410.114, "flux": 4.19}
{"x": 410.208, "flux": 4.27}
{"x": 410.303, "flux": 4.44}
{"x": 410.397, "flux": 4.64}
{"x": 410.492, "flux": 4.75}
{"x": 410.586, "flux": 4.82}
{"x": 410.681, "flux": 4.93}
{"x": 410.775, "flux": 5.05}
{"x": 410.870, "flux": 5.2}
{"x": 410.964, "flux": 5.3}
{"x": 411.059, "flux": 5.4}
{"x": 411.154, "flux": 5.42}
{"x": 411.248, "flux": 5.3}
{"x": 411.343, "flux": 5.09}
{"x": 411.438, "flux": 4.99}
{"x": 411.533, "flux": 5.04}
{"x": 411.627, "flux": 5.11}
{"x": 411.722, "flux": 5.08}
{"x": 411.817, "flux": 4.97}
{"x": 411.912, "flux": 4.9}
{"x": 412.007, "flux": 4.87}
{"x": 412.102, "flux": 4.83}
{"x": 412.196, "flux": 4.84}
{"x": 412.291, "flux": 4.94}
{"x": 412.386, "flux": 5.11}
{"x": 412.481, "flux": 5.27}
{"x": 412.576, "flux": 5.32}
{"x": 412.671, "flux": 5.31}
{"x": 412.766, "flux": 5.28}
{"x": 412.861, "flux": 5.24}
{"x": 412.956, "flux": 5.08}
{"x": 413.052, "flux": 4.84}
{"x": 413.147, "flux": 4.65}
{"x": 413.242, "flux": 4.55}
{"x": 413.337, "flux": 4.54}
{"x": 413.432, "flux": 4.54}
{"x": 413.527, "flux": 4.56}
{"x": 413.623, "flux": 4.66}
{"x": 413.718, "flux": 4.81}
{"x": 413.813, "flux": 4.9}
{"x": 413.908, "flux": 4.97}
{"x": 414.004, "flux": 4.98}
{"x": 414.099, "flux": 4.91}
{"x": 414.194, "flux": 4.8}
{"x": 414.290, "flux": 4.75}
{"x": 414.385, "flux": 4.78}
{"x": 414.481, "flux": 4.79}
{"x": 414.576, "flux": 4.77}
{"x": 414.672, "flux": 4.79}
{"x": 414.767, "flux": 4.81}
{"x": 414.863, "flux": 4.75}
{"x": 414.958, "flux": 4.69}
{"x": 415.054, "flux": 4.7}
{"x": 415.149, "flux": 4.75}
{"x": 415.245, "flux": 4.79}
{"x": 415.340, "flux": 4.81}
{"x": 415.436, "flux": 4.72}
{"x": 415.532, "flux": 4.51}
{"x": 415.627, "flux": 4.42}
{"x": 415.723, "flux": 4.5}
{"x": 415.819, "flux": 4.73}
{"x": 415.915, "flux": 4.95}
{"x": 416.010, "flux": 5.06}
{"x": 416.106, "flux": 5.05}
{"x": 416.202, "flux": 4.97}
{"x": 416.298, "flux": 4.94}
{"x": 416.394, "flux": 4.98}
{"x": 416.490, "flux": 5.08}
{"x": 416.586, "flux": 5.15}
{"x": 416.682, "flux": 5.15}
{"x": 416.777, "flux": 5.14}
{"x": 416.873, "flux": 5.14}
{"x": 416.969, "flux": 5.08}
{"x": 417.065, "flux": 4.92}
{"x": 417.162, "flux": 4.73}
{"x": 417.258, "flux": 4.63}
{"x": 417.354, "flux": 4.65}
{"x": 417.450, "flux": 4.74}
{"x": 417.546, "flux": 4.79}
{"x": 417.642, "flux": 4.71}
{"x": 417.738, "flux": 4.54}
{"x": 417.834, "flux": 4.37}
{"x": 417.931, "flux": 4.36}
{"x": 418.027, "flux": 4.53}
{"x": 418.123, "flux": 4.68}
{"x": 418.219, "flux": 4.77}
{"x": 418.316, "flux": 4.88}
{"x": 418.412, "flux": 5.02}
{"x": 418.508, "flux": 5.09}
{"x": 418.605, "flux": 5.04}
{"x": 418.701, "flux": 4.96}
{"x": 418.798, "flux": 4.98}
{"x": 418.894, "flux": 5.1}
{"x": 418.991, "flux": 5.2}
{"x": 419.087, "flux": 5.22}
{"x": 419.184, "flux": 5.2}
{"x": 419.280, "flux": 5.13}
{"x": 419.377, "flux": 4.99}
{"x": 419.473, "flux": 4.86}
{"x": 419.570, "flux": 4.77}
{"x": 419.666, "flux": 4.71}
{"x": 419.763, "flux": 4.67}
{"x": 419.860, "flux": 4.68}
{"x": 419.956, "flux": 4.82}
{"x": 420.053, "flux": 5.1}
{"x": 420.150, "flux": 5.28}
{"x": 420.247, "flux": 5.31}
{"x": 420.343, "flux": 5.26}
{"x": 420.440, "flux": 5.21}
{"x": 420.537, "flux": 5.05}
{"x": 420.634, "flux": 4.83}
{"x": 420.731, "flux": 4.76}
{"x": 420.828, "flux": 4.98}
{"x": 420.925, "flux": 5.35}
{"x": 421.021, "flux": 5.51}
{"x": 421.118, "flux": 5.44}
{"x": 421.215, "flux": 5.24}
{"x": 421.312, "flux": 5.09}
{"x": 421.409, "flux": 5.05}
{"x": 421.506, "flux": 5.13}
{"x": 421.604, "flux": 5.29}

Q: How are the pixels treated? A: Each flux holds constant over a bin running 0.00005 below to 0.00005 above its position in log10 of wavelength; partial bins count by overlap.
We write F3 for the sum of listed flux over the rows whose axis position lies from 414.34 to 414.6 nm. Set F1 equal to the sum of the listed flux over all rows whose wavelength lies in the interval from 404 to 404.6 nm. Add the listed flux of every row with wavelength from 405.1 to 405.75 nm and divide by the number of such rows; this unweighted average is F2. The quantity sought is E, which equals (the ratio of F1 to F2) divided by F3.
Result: 0.49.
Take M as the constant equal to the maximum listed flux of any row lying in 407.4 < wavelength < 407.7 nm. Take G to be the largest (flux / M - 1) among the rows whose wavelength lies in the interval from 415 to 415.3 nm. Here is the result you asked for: -0.05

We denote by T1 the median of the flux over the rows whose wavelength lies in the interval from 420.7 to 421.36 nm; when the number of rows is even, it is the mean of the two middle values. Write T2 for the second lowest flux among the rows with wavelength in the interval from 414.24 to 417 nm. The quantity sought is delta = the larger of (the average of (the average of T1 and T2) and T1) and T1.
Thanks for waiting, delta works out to 5.2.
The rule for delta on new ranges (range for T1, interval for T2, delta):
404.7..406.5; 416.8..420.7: 4.8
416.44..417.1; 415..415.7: 5.1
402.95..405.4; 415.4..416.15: 4.9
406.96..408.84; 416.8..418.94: 4.9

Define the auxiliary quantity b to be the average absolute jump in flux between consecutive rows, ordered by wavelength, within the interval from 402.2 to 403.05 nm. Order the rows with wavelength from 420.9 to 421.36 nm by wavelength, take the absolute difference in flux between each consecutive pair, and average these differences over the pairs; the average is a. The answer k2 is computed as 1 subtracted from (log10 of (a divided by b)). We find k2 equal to -0.8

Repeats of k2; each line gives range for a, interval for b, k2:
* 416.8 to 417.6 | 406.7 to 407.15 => -0.8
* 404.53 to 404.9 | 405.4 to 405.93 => -1.6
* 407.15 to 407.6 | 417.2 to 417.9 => -1.1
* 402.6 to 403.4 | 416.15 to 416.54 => -0.5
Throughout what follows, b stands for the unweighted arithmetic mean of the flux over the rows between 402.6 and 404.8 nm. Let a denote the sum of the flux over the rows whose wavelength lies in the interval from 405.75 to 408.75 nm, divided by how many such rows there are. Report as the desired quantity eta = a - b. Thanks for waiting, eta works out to -0.2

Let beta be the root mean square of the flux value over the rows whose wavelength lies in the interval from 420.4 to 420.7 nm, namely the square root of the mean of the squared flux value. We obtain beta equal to 5.03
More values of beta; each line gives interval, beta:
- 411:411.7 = 5.20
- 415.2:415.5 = 4.77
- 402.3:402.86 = 5.51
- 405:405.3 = 5.12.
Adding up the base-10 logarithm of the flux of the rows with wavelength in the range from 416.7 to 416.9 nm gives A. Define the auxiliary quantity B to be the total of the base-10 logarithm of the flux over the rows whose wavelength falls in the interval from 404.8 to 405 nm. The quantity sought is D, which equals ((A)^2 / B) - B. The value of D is 0.13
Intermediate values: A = 1.42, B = 1.36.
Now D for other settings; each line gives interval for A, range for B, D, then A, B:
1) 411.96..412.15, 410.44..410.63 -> 0.02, 1.37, 1.36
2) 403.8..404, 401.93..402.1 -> -0.04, 1.46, 1.48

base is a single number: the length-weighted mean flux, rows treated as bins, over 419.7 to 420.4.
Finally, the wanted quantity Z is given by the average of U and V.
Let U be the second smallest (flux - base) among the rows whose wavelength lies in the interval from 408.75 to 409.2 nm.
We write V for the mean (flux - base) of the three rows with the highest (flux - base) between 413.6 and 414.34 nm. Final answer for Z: 0.05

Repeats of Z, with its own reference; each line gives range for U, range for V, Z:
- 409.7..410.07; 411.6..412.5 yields -0.22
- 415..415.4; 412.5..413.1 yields 0.02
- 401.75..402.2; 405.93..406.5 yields 0.01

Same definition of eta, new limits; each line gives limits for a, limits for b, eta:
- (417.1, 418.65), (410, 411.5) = -0.2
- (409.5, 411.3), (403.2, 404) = 0.0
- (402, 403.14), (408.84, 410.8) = 0.5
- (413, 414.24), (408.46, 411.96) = -0.2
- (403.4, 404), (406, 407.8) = 0.3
